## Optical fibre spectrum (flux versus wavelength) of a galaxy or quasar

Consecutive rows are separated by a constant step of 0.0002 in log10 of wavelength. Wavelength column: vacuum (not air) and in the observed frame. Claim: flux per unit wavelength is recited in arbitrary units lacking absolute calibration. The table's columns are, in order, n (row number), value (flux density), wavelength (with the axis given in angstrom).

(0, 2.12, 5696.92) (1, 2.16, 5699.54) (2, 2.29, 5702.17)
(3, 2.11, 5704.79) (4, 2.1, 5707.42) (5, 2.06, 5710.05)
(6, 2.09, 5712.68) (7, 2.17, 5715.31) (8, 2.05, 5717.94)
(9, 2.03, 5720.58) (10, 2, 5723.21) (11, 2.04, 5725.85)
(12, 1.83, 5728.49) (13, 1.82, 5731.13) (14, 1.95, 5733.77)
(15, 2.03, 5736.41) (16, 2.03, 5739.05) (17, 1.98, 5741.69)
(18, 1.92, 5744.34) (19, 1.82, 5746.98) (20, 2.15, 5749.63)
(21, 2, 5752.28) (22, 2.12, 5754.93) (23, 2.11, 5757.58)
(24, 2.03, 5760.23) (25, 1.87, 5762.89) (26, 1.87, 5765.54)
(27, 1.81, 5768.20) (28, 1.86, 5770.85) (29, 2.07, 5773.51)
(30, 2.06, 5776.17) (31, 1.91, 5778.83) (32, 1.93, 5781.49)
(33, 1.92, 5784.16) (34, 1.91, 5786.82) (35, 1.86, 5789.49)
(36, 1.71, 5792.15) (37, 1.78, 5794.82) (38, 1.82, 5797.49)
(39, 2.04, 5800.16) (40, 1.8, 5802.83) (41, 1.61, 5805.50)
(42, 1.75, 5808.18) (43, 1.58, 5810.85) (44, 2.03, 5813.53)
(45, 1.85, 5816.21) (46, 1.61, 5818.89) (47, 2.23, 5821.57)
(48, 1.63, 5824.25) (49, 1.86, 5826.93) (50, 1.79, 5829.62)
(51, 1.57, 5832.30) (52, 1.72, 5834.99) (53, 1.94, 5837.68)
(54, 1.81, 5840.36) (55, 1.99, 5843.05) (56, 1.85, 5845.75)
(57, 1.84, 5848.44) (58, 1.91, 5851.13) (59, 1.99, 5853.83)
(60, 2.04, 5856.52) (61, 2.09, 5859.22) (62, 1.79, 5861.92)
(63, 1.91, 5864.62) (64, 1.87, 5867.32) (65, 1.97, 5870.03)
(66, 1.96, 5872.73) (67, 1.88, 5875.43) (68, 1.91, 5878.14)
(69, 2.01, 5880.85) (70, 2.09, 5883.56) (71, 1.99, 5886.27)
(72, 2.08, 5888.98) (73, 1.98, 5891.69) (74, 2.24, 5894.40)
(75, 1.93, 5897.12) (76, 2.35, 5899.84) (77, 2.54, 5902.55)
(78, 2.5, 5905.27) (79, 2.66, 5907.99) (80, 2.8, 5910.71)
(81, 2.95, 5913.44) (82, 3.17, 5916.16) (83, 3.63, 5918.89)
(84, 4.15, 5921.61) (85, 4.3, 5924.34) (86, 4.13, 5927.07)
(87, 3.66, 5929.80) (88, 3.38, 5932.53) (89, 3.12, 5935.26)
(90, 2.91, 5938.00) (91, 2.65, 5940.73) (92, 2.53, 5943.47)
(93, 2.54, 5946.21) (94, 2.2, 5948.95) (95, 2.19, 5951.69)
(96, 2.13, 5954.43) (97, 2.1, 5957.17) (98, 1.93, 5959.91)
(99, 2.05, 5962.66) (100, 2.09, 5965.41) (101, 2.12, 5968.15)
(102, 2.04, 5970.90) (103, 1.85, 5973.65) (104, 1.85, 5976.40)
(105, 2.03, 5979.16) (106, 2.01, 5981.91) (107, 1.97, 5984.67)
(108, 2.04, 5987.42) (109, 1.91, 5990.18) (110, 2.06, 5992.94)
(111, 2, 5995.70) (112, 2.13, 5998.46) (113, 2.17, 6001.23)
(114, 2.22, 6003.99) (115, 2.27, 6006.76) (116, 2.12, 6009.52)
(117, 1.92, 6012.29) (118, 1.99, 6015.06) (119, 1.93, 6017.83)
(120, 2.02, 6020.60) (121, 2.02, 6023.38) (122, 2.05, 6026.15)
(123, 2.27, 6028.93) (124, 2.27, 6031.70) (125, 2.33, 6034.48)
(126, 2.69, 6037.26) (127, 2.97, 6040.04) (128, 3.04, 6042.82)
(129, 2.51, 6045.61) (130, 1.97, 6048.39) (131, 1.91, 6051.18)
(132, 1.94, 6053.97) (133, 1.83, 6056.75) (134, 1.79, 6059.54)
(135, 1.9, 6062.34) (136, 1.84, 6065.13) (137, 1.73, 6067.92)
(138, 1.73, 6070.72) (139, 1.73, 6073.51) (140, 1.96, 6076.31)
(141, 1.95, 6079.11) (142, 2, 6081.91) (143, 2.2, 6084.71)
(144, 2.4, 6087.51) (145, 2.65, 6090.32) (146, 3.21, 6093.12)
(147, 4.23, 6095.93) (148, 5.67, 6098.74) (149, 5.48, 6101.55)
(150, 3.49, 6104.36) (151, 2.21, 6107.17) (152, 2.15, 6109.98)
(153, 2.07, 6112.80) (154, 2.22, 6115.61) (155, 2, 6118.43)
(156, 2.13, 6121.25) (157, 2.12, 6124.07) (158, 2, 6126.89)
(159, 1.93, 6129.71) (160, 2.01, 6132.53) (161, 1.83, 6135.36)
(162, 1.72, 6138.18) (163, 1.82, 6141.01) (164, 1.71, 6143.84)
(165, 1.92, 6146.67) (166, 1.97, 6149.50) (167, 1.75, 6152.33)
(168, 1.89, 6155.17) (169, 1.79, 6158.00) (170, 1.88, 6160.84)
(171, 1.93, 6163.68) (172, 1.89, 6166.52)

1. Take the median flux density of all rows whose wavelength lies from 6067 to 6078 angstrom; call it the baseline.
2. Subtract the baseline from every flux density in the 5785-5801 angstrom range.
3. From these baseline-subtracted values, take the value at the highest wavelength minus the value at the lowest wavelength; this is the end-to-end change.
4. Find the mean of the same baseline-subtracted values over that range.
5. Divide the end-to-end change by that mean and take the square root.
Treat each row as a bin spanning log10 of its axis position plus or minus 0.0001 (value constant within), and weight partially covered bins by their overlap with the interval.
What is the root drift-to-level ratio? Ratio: 1.0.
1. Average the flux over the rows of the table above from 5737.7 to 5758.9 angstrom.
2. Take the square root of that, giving 1.42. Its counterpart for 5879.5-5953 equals 1.66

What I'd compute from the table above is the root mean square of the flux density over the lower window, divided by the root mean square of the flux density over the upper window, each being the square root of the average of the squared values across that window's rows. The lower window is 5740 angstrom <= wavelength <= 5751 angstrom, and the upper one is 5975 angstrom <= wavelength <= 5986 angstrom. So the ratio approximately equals 1.0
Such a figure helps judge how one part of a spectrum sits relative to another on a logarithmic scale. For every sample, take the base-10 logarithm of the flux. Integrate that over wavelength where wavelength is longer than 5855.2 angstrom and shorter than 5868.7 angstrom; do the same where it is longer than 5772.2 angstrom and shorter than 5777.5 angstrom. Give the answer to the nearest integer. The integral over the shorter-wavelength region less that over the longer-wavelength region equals -2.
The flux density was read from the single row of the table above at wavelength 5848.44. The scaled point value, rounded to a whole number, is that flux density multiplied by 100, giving 184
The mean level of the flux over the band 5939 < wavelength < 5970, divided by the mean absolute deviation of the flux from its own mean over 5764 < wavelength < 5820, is 20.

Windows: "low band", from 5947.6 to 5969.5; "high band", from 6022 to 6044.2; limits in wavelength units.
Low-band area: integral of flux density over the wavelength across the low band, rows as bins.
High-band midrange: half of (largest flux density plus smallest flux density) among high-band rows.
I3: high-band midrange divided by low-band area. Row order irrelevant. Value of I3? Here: 0.055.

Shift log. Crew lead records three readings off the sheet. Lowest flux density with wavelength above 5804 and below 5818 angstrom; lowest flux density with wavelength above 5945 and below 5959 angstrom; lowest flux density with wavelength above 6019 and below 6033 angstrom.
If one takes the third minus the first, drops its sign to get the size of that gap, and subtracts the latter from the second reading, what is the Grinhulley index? 1.7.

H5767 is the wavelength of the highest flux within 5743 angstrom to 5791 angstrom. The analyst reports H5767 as 5749.63 angstrom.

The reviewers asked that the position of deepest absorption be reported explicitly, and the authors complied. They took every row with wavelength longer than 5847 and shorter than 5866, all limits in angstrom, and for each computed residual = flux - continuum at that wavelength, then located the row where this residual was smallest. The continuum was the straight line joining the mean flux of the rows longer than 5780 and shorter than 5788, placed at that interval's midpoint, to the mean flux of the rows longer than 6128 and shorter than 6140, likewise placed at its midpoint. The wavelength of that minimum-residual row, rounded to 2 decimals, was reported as 5861.92 angstrom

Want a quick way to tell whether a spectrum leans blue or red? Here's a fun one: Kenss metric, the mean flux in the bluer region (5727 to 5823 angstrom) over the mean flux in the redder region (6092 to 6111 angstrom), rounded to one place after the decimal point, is 0.5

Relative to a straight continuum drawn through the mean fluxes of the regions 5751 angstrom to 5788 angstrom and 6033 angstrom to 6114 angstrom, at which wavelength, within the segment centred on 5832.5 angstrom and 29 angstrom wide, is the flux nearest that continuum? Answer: 5843.05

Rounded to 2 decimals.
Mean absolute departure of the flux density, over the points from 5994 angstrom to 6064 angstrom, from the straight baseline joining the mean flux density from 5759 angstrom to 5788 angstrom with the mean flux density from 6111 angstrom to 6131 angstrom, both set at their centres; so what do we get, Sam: 0.23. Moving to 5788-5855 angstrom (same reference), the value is 0.17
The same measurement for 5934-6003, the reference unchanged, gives 0.22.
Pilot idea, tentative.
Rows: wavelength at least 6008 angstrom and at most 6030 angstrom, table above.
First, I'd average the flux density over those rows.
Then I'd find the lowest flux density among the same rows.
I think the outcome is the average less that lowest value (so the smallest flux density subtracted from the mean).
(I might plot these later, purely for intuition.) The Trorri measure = 0.1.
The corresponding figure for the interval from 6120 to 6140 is 0.2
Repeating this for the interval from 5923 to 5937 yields 0.6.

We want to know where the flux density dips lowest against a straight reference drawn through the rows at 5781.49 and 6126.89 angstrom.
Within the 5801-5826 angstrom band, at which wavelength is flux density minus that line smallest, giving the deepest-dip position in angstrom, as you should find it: 5810.85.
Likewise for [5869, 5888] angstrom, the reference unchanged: 5875.43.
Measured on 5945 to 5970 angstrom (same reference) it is 5959.91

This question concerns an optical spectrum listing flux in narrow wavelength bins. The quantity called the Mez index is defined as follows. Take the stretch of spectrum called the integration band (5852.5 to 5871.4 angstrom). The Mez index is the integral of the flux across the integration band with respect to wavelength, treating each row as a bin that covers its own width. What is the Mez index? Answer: 36.9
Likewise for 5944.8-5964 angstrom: 41.5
